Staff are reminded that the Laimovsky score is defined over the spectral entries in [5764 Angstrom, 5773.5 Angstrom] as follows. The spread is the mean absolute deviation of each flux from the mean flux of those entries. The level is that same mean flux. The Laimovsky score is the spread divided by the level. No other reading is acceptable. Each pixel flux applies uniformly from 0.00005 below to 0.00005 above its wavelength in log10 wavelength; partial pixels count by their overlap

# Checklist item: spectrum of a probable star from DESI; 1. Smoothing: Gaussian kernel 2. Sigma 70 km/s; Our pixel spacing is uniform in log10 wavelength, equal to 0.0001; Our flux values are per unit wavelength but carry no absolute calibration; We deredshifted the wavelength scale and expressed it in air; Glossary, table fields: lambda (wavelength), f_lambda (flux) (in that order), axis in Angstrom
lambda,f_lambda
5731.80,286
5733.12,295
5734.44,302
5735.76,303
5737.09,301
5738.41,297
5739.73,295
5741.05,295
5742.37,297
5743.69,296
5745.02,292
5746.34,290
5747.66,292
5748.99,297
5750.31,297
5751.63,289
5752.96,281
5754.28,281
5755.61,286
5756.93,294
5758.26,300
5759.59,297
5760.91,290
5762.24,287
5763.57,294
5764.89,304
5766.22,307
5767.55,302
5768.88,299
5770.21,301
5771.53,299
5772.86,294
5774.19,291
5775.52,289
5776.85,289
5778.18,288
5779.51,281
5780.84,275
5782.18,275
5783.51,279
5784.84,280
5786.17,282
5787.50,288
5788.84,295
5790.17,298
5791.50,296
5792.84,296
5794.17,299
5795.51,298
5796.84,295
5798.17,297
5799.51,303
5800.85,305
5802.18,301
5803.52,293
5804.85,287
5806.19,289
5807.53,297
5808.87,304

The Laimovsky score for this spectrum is 0.010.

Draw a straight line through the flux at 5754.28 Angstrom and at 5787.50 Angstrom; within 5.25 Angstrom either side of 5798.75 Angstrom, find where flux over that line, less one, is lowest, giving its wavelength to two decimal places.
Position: 5803.52 Angstrom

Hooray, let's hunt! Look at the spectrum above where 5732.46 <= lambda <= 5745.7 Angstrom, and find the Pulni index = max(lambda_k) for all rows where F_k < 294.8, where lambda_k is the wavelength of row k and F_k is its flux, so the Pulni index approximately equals 5745.02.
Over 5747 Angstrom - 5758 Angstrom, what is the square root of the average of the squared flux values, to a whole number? 290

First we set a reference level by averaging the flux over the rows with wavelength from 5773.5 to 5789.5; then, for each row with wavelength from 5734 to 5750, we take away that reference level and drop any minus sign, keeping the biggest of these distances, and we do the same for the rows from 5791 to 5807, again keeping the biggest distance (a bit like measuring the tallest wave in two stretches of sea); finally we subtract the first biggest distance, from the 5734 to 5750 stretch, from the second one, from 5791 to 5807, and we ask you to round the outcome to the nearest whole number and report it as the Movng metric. 2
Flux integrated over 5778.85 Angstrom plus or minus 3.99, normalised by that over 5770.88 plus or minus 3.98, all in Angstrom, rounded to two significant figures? 0.95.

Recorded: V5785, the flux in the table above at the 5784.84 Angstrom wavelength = 280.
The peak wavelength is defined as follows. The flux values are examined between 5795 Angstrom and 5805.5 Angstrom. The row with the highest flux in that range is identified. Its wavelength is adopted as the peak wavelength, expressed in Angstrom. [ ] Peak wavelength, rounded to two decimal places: 5800.85 Angstrom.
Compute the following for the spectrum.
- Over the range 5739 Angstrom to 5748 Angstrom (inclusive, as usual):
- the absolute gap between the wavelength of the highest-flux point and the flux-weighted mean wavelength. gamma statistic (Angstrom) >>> 1.3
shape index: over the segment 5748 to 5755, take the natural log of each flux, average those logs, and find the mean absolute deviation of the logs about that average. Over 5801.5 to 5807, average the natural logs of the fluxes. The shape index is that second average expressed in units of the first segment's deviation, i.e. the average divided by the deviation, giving 256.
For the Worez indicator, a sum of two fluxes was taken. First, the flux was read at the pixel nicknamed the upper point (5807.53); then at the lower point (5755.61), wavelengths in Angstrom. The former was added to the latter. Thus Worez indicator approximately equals 583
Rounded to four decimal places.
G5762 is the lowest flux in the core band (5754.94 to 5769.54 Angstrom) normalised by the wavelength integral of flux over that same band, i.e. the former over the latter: 0.0661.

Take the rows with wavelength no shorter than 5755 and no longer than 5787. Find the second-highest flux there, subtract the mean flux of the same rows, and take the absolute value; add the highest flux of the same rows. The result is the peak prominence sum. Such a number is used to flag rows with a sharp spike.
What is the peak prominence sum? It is 320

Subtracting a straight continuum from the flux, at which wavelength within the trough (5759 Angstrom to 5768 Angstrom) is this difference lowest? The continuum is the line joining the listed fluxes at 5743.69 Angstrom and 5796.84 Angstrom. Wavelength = 5762.24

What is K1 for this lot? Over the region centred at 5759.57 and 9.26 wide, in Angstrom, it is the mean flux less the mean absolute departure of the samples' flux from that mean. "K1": 288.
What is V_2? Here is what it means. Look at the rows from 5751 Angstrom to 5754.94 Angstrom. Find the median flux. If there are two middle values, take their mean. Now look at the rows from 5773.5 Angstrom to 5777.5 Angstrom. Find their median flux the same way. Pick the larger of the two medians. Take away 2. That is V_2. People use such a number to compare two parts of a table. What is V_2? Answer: 287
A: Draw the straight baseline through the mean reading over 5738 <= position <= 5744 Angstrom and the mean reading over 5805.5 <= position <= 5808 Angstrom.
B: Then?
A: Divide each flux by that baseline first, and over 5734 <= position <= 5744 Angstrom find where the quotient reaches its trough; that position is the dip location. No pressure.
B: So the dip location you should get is 5739.73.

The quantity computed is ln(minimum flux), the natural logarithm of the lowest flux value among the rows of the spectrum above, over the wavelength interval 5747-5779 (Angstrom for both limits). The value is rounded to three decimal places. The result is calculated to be 5.638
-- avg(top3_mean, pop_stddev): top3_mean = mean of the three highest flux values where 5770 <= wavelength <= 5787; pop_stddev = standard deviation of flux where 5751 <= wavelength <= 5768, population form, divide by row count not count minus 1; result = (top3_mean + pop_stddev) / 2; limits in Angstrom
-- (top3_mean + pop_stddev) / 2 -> 153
